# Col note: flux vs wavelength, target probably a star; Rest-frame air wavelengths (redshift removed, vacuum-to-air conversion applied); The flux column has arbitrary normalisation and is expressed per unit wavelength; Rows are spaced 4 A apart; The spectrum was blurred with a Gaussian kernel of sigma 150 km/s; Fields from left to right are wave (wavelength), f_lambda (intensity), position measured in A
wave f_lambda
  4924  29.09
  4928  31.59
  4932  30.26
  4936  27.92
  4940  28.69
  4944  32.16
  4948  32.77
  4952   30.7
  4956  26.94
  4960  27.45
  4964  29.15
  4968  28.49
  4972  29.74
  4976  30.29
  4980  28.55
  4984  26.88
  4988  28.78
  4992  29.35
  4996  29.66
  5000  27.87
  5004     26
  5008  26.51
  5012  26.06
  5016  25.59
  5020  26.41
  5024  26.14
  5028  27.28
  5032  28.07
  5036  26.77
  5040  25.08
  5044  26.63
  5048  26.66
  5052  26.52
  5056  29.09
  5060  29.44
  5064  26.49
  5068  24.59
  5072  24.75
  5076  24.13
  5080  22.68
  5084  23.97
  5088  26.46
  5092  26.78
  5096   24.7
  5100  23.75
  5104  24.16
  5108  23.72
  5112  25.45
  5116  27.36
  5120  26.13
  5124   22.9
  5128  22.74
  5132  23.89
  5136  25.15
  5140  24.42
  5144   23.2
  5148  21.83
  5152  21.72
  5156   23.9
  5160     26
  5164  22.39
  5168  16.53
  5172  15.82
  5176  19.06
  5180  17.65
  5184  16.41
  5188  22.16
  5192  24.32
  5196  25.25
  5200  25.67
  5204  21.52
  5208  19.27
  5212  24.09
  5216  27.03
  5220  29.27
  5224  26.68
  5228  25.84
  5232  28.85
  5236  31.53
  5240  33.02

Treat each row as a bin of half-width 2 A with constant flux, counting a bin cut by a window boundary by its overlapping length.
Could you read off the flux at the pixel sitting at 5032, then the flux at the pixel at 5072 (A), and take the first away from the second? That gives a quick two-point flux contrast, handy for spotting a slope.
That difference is -3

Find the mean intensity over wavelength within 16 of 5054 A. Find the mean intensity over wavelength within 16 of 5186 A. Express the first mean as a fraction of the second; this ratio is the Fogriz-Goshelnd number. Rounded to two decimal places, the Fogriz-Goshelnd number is 1.29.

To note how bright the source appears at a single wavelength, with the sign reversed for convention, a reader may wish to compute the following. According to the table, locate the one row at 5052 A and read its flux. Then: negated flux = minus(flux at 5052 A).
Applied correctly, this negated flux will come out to -26.5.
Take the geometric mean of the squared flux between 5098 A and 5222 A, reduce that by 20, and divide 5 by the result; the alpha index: 0.010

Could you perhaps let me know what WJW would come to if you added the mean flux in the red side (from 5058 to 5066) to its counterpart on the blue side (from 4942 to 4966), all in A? 57.8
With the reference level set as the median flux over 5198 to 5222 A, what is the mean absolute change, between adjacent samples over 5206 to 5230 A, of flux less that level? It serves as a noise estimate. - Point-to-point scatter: 2.7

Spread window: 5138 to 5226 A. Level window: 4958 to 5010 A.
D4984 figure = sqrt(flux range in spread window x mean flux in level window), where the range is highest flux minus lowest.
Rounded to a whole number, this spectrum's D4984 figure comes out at 20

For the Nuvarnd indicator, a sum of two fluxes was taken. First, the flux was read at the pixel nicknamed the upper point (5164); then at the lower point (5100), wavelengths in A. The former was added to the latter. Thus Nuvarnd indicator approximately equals 46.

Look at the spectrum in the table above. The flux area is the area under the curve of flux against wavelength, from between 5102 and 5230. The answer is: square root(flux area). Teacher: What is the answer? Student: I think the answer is 54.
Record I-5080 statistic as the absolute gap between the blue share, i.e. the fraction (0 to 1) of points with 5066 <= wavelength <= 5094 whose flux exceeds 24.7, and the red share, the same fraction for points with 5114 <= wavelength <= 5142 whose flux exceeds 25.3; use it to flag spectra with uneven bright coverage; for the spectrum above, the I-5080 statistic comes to 0.14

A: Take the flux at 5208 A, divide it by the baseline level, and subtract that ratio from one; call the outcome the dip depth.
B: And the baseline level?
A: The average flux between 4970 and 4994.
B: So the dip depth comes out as 0.33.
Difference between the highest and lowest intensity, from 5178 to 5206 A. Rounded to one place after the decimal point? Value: 9.3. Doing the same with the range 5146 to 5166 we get 4.3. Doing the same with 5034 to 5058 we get 4.0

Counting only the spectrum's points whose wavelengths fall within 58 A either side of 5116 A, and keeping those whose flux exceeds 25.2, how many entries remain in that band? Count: 8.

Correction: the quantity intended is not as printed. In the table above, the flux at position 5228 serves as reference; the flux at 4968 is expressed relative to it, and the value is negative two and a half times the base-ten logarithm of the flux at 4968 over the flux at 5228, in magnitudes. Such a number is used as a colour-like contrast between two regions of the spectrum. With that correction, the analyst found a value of -0.11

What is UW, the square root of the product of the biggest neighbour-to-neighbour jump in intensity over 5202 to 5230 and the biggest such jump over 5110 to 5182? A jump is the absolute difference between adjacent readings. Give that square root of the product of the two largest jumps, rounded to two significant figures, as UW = 5.3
